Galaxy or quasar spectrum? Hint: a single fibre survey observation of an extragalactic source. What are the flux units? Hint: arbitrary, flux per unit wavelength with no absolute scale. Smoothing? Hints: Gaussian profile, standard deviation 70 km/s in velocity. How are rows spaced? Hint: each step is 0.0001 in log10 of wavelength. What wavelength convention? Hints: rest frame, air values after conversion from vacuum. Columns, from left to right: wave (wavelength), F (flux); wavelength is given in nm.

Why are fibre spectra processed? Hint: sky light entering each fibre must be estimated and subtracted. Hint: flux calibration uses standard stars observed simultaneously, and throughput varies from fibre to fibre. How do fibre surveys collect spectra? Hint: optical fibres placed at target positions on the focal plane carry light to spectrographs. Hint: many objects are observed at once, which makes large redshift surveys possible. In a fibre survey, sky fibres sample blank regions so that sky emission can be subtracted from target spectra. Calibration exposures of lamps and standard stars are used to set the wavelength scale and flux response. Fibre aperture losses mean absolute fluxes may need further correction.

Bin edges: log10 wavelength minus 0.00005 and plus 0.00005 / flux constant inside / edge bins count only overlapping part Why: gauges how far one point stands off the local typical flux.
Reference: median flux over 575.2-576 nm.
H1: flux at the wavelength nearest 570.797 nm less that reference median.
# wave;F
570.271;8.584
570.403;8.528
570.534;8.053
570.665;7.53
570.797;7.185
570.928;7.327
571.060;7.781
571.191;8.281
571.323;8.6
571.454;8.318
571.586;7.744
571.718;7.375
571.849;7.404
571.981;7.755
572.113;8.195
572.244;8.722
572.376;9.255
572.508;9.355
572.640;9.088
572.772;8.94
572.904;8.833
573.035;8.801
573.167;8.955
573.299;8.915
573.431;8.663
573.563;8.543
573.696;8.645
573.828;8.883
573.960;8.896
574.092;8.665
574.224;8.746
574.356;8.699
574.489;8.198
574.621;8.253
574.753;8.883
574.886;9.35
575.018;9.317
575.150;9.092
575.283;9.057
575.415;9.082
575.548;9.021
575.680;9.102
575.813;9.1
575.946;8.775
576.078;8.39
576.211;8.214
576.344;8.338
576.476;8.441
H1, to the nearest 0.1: -1.9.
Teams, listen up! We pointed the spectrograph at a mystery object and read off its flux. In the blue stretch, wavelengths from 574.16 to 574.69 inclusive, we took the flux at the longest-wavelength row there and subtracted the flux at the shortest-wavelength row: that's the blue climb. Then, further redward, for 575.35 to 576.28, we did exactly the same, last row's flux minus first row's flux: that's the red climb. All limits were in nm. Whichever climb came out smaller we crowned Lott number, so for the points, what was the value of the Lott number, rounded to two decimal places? -0.87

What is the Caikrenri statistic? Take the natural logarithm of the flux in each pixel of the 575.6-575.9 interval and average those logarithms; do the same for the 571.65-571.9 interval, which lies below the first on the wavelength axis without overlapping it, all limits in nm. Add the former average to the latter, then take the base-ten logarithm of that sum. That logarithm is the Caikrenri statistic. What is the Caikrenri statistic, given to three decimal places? 0.624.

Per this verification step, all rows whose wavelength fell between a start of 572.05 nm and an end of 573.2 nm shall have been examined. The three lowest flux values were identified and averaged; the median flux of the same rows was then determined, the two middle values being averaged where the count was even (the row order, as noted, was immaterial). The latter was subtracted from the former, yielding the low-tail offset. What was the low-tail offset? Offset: -0.37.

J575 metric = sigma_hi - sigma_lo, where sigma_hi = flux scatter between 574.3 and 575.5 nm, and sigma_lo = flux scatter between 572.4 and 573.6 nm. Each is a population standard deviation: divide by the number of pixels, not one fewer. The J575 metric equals 0.17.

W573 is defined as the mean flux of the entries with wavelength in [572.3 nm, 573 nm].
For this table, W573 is 9.1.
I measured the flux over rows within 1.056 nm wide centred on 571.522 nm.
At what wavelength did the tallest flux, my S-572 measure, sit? 571.323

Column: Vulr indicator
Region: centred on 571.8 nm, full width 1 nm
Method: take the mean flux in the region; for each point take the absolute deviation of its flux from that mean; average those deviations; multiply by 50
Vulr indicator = 22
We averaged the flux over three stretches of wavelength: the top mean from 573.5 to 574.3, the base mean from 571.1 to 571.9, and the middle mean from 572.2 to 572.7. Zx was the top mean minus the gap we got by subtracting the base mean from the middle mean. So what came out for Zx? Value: 7.58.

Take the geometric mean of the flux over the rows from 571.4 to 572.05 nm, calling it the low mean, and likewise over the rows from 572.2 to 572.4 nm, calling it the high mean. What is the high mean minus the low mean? 1.3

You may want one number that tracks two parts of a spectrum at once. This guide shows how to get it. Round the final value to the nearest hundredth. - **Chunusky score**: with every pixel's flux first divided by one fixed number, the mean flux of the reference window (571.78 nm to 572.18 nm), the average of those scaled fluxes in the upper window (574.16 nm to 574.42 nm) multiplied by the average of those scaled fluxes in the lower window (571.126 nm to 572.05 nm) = 1.14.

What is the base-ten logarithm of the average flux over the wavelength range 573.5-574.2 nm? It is 0.941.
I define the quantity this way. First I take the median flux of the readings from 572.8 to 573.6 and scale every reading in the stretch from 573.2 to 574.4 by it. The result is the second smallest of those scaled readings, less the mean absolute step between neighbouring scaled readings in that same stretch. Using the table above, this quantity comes 0.97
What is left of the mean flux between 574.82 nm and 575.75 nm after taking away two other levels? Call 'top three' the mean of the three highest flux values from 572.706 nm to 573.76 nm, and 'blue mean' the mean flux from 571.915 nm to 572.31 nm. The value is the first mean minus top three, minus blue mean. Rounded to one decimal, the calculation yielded -8.0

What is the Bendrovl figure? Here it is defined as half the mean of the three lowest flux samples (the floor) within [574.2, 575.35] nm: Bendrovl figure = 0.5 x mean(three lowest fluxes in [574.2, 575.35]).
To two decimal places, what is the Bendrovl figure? 4.19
